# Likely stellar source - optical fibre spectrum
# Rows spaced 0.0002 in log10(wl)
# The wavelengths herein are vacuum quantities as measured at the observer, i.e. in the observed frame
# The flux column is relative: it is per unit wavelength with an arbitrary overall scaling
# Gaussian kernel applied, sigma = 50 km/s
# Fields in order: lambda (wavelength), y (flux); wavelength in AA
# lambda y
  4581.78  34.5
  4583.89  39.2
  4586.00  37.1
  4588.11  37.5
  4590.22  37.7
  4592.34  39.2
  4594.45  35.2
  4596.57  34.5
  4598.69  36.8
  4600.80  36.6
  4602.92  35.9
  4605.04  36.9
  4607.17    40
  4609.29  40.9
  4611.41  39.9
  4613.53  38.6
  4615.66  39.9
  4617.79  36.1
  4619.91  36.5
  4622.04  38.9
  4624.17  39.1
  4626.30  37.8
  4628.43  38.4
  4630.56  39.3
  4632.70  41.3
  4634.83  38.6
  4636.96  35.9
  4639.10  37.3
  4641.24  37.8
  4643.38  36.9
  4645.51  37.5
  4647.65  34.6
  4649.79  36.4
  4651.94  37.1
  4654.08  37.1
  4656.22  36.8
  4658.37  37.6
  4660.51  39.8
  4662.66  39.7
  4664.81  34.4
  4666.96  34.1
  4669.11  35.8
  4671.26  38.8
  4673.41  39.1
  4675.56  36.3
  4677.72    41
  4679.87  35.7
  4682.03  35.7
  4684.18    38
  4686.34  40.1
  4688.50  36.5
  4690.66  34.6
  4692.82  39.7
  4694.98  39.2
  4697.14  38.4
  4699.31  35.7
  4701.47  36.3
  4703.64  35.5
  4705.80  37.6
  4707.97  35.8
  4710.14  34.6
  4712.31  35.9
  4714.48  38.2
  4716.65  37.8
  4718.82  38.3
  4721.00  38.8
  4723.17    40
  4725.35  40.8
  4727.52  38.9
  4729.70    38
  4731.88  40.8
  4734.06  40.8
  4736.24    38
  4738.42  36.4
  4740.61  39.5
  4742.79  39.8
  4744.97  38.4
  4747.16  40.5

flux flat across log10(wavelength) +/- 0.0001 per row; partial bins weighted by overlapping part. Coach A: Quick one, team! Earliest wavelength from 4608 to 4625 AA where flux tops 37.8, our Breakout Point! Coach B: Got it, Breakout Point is 4609.29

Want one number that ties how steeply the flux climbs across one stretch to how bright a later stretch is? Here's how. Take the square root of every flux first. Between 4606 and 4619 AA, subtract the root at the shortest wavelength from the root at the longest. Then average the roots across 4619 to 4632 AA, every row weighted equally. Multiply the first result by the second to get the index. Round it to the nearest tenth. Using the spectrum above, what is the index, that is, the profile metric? -2.0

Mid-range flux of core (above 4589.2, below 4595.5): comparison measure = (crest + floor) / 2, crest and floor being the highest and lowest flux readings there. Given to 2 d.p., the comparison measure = 37.20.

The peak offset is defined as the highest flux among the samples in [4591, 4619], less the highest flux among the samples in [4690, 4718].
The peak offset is 1.2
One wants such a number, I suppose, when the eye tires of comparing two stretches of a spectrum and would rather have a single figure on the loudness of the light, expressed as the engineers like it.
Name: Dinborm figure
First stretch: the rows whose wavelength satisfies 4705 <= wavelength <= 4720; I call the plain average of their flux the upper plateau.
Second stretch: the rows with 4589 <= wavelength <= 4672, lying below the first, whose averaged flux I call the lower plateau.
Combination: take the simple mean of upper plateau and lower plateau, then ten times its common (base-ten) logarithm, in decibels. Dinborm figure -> 15.7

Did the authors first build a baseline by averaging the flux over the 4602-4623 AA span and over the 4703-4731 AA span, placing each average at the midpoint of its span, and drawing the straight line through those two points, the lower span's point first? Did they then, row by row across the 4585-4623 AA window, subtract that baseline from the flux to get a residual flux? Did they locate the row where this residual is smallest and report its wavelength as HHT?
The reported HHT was 4596.57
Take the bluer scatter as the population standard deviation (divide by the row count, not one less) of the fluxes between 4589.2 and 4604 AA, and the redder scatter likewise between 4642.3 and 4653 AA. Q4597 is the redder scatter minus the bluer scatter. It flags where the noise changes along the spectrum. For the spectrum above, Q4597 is -0.4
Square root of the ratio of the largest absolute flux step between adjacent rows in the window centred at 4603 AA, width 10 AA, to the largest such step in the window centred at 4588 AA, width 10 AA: 1.2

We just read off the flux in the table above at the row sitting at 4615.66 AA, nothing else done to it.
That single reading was 39.9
